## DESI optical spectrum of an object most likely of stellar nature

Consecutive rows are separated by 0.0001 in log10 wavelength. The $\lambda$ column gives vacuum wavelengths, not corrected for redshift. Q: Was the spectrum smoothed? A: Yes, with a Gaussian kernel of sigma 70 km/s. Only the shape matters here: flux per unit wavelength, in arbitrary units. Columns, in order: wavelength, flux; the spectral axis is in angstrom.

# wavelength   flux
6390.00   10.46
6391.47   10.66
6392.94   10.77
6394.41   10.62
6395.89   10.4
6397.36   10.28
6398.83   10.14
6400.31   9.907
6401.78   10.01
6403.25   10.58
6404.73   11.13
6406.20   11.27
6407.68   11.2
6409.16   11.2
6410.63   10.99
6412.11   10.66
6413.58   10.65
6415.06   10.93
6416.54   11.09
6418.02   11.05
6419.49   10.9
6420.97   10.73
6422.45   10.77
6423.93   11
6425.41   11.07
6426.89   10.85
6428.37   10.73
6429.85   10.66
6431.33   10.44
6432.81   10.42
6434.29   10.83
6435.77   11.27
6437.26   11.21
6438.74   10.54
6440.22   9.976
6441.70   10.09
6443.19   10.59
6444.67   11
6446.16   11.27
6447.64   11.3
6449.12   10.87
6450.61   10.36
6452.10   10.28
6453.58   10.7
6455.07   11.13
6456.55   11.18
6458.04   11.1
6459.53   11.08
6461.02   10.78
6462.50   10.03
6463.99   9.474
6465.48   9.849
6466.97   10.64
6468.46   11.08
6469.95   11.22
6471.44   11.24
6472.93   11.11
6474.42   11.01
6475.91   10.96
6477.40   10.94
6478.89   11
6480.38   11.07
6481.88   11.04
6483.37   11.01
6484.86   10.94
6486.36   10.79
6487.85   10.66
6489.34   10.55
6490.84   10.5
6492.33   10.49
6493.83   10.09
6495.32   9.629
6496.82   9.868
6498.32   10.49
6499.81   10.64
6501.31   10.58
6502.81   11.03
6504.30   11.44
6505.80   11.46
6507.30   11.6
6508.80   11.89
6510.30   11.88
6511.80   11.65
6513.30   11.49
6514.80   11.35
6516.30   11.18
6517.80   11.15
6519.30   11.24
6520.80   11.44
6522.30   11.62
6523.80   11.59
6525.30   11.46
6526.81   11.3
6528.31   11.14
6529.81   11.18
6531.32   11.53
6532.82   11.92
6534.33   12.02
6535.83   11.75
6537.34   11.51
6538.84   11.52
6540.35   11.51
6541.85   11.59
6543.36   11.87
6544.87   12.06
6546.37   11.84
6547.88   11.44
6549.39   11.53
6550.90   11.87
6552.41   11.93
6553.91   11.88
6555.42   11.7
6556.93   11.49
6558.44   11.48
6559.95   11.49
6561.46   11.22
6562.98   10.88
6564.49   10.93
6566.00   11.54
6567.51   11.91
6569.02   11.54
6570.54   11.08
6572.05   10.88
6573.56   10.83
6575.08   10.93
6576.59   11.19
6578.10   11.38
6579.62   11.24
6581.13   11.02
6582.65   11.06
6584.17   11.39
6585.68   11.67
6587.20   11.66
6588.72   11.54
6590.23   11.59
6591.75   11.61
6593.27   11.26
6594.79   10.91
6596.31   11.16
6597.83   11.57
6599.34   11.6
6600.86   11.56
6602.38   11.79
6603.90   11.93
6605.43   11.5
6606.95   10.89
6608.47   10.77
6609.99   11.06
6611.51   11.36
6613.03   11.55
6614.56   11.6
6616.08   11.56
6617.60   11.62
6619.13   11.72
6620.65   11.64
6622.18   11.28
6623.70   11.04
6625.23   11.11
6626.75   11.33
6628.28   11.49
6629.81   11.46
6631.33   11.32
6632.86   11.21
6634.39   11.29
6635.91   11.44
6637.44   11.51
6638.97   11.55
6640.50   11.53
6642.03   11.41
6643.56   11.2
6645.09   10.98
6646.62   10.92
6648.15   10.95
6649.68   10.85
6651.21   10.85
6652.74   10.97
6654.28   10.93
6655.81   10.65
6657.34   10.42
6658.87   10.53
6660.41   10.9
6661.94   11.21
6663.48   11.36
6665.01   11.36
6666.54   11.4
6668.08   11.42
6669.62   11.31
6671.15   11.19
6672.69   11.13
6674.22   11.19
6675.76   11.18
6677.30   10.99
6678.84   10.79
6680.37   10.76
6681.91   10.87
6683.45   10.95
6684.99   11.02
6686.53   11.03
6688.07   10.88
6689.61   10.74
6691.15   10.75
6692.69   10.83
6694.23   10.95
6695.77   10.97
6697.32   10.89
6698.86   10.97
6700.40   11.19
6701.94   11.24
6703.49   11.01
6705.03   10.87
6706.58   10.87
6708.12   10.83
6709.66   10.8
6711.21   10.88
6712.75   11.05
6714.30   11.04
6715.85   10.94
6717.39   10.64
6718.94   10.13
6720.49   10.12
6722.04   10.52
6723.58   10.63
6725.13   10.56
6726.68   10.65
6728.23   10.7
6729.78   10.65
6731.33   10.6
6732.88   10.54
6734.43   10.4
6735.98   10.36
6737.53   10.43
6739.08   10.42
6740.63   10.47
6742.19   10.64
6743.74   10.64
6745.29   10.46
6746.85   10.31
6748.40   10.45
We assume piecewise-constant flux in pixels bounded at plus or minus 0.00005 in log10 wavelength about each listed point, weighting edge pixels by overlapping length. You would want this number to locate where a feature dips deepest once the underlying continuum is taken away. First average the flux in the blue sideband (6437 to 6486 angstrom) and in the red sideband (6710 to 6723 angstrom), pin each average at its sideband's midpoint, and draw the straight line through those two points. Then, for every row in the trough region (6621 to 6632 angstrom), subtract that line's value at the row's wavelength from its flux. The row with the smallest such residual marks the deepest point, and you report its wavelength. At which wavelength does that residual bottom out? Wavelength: 6623.70 angstrom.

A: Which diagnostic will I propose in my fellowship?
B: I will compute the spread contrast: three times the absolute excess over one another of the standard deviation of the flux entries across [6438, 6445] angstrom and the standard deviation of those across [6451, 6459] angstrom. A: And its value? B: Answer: 0.1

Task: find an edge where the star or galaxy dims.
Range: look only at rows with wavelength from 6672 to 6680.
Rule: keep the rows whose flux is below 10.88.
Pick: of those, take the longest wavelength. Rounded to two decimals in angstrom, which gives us 6678.84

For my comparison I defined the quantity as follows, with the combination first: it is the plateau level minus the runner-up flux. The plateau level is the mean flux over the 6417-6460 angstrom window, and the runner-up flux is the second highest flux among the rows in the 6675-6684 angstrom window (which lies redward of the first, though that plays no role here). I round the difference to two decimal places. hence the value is -0.18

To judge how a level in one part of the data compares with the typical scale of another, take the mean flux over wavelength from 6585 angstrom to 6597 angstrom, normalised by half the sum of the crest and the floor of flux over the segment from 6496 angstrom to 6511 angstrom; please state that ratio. 1.05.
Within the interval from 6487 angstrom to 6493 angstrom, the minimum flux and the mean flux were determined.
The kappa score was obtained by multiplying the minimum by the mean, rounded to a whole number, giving 111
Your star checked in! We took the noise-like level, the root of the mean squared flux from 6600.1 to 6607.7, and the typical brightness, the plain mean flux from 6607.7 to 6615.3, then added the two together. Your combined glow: 22.8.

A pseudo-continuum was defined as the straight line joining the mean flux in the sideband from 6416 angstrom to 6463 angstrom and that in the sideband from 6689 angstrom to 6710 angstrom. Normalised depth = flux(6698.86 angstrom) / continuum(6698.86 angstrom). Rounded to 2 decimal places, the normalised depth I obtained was 1.00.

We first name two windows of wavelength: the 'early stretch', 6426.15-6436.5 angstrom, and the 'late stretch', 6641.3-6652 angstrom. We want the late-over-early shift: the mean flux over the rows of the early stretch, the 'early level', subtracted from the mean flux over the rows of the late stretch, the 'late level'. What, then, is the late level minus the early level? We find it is 0.28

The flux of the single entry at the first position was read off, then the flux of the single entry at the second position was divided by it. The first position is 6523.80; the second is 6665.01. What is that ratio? 0.98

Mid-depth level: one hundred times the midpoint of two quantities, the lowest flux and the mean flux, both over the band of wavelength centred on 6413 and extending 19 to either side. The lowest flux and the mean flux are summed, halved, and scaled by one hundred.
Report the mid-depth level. 1032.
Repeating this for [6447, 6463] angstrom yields 1042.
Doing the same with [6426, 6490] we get 1012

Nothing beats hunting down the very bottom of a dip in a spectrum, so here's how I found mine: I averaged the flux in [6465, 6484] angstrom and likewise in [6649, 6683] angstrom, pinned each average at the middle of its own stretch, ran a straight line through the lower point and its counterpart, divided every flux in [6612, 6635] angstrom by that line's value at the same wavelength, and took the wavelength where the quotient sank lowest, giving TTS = 6623.70 angstrom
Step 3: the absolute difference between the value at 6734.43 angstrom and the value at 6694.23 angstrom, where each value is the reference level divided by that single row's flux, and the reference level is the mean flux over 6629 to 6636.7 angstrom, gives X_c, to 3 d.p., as 0.055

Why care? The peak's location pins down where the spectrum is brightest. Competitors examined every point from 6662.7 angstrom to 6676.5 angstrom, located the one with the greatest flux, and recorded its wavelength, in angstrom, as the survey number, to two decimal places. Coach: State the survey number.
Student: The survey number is 6668.08 angstrom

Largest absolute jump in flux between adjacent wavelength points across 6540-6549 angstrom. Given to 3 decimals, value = 0.400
